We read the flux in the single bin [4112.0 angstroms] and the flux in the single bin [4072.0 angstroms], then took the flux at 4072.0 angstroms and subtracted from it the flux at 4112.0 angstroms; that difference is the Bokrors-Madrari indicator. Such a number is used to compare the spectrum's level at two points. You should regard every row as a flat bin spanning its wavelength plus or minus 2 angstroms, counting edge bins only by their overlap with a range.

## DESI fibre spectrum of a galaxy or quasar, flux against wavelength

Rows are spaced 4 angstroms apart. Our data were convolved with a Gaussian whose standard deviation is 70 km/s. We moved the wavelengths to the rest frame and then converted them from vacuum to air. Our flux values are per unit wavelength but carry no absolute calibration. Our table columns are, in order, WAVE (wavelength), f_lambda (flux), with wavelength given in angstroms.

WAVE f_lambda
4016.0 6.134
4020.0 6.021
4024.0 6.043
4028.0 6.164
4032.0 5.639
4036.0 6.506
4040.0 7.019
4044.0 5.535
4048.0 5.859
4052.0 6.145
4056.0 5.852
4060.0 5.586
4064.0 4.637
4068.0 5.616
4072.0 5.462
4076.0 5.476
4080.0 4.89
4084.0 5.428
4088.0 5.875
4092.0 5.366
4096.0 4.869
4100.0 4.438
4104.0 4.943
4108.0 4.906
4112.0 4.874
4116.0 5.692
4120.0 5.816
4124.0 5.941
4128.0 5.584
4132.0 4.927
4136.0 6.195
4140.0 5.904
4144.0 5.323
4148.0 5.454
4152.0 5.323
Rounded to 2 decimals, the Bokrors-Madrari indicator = 0.59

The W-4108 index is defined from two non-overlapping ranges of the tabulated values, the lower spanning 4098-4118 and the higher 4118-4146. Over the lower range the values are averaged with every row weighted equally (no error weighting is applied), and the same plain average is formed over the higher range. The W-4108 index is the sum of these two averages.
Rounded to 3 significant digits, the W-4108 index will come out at 10.6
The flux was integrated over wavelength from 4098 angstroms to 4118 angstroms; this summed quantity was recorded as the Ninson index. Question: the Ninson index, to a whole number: 99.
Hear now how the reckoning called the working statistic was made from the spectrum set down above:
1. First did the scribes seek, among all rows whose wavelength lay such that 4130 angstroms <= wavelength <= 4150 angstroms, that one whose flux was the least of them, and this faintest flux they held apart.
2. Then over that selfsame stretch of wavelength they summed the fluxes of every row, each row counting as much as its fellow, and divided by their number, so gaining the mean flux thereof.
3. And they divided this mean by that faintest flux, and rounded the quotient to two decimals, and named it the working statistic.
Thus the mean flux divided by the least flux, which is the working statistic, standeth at 1.13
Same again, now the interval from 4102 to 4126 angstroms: 1.10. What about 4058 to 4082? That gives 1.14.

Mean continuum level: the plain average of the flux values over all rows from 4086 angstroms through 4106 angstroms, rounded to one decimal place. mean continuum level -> 5.1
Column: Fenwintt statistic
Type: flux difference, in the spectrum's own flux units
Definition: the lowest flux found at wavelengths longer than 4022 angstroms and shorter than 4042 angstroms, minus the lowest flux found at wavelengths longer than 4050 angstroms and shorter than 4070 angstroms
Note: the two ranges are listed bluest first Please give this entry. 1.00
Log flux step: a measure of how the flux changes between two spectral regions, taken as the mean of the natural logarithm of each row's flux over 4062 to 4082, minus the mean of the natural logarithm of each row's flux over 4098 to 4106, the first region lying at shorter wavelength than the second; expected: 0.10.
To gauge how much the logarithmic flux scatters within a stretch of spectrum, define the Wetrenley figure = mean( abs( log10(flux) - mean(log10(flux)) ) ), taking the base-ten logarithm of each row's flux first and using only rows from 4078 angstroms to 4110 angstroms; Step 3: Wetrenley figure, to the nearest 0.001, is 0.029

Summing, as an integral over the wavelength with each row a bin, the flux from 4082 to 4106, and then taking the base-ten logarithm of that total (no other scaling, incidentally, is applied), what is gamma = 2.092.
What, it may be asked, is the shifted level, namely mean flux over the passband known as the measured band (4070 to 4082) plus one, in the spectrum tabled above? 6.28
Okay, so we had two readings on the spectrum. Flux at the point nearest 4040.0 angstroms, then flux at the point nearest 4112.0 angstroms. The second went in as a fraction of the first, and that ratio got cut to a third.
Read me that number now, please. 0.23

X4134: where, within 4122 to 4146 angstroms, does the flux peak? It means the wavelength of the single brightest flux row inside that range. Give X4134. 4136.0 angstroms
